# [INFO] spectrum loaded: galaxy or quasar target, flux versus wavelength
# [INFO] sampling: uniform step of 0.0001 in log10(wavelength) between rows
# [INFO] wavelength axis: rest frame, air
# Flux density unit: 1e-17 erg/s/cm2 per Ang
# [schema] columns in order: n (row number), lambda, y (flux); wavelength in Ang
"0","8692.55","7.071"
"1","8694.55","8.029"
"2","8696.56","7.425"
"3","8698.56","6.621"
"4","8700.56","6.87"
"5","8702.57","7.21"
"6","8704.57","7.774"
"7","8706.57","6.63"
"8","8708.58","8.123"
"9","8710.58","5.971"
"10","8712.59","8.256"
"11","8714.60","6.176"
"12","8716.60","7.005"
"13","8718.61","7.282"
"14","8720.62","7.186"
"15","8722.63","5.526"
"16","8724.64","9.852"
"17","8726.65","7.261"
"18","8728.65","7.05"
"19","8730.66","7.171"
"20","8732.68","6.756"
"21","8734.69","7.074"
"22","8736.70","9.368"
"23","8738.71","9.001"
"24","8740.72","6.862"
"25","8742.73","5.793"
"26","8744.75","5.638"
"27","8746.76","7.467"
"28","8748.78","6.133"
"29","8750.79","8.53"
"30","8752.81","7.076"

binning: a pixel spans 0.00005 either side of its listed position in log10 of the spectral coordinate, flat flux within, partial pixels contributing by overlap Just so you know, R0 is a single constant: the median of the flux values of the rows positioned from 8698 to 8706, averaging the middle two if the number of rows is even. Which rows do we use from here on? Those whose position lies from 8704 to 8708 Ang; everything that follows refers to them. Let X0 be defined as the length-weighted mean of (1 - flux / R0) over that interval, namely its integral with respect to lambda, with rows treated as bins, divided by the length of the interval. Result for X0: -0.03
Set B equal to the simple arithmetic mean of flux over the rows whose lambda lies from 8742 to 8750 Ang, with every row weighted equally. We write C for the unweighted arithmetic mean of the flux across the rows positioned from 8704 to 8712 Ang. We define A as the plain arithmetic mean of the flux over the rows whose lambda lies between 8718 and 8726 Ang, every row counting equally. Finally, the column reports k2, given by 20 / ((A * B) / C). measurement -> 3.05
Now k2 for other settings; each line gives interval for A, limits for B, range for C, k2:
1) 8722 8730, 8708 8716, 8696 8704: 2.66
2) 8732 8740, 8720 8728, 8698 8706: 2.37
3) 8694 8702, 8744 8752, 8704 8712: 2.84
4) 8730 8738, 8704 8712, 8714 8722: 2.56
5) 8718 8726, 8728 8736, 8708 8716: 2.73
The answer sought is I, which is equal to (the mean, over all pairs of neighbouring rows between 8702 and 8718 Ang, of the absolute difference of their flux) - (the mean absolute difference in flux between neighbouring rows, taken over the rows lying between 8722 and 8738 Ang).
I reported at 0.04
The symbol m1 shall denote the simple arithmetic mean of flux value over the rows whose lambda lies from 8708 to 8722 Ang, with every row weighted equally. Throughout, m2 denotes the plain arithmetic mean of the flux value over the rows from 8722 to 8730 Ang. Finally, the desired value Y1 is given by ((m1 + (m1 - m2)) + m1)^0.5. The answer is 3.74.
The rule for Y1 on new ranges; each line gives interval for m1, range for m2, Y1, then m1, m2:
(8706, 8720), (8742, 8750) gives 3.86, 7.06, 6.3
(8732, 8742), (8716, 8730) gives 4.02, 7.81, 7.3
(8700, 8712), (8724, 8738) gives 3.67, 7.10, 7.8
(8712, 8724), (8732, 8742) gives 3.59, 6.91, 7.8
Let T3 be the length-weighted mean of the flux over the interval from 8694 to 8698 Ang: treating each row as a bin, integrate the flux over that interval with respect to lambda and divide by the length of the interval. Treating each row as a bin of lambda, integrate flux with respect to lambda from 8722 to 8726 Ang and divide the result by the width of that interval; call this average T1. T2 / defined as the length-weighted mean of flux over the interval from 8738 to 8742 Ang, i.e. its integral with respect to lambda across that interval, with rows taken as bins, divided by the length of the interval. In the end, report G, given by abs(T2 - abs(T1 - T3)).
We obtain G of 7.43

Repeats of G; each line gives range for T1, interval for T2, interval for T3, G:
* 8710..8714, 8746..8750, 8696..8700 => 6.70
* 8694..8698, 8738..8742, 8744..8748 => 6.74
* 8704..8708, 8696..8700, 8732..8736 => 6.86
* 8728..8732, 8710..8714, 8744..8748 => 6.64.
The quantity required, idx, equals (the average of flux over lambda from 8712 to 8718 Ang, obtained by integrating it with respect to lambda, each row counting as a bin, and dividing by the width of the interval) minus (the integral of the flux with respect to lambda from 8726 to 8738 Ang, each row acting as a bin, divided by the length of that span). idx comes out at -0.41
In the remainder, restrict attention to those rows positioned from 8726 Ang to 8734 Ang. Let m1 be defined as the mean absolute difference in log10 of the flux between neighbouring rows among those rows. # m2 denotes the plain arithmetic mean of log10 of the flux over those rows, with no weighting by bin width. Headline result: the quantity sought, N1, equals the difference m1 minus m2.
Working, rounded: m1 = 0.015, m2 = 0.849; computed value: -0.83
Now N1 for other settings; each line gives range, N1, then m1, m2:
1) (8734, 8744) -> -0.79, 0.083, 0.875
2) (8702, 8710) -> -0.81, 0.063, 0.870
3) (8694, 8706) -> -0.83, 0.031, 0.864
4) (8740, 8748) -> -0.74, 0.069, 0.806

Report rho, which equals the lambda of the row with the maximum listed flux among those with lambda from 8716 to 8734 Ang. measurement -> 8724.64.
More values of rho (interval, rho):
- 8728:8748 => 8736.70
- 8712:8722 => 8712.59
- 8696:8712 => 8708.58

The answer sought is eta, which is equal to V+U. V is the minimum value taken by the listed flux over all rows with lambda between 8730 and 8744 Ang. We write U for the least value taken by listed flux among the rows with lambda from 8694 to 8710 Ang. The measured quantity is 12.4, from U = 6.621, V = 5.793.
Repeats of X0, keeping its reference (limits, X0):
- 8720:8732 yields -0.04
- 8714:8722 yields 0.02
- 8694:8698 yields -0.08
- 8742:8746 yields 0.17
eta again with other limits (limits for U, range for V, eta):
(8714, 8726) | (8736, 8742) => 12.4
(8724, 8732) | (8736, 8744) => 12.8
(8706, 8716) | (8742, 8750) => 11.6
